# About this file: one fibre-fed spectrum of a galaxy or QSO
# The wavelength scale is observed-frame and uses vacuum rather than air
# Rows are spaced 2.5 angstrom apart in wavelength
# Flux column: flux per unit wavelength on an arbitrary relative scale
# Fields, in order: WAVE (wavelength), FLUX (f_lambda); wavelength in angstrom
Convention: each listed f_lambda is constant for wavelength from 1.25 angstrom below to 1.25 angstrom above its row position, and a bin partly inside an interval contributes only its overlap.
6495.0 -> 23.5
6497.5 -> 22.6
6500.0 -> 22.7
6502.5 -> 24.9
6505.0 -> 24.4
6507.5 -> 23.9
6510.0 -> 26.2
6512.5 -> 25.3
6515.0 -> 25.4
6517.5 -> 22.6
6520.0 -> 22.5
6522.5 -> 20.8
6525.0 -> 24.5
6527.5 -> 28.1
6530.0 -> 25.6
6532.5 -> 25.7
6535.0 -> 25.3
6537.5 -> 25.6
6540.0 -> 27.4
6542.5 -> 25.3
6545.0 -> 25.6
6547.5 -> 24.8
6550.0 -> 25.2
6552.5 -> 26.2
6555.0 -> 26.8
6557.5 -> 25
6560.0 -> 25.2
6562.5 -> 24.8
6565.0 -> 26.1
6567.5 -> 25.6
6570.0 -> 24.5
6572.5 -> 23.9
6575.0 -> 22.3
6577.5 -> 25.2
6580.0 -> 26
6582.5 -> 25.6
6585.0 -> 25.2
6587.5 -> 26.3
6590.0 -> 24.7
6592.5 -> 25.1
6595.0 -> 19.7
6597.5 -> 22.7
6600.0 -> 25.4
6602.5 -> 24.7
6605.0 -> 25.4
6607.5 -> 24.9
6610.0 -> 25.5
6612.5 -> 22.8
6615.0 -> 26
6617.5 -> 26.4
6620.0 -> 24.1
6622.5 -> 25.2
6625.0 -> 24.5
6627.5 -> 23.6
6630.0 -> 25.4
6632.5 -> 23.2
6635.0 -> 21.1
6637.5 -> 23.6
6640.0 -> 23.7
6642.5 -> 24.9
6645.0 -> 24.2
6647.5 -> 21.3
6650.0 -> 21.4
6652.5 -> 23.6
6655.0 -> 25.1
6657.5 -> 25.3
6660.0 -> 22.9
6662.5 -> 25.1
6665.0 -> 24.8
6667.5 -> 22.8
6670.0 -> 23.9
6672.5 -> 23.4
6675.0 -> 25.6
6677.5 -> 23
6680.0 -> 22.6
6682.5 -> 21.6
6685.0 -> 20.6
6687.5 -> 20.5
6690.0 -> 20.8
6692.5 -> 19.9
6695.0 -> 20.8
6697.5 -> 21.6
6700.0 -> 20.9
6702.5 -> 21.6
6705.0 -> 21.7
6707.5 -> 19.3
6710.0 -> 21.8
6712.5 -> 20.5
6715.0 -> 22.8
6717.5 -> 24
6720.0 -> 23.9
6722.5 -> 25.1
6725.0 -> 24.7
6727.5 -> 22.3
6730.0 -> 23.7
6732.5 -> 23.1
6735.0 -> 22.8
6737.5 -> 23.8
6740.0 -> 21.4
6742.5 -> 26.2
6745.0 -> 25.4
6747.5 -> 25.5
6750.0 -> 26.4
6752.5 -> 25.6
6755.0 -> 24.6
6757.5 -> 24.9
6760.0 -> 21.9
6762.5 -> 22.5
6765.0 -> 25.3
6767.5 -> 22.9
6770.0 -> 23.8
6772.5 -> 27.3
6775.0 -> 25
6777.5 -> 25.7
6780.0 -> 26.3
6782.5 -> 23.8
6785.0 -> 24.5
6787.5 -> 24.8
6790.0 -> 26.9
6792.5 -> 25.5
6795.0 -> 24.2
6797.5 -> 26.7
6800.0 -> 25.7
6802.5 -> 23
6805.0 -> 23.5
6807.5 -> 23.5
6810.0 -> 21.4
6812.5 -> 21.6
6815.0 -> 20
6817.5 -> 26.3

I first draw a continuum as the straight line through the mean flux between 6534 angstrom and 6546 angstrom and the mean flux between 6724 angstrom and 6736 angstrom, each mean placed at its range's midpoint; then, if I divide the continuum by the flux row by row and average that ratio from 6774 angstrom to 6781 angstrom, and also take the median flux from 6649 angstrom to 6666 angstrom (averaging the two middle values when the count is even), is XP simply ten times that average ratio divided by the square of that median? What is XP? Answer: 0.0144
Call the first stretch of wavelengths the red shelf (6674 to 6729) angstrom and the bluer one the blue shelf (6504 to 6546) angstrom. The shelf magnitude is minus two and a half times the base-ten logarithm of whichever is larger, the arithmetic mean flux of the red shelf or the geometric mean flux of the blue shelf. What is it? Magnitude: -3.49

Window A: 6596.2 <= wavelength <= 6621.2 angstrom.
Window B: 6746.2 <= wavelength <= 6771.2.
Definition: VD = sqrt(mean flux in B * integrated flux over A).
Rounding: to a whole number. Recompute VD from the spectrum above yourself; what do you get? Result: 123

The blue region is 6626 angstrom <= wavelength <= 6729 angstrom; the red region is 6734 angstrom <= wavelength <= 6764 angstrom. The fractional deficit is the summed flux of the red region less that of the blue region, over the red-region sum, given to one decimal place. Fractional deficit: -2.2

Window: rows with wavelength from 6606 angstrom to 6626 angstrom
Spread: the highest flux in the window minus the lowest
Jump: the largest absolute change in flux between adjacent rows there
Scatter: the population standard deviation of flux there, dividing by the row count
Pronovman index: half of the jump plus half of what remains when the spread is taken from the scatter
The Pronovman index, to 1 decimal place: 0.3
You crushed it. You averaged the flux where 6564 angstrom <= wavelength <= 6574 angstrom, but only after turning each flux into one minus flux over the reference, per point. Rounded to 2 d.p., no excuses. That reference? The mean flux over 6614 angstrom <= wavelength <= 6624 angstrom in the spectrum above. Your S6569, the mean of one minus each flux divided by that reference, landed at 0.02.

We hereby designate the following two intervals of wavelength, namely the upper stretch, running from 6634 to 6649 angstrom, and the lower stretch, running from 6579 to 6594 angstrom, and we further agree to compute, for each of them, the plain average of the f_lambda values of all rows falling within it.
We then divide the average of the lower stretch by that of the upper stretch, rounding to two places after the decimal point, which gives 1.10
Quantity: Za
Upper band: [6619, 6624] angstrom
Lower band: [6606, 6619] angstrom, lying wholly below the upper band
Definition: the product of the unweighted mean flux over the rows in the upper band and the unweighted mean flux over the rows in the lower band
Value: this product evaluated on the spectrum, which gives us 619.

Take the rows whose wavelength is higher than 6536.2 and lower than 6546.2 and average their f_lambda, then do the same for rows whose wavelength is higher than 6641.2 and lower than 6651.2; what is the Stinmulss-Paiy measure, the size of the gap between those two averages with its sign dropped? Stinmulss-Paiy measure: 3.0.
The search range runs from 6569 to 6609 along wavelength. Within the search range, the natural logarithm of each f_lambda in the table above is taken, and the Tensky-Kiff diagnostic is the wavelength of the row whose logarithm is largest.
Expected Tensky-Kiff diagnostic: 6587.5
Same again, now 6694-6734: 6722.5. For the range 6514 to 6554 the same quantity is 6527.5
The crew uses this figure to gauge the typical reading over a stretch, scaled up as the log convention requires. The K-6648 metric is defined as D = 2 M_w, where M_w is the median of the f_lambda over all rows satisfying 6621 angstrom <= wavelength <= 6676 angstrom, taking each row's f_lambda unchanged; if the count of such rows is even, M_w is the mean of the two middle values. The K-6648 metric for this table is 47.6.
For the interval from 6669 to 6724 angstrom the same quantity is 43.3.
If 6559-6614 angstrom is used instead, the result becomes 50.3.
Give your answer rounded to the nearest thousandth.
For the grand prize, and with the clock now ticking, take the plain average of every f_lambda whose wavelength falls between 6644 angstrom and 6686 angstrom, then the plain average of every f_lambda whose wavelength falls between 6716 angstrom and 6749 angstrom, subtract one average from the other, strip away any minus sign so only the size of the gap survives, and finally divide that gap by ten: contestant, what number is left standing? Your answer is 0.063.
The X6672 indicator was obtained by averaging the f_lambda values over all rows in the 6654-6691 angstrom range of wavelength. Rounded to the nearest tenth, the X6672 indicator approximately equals 23.2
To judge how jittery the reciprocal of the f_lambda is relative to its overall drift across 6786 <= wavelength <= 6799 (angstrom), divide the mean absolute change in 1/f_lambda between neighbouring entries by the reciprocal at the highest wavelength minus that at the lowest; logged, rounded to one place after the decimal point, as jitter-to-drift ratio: -1.0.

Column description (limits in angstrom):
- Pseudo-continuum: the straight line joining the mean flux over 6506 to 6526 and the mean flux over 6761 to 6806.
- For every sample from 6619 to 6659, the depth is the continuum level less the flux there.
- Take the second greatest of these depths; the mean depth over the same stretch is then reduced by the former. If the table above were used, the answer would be -2.5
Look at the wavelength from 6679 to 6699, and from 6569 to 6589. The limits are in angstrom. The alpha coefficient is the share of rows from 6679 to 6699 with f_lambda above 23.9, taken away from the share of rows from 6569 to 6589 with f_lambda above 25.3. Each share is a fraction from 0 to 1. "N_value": 0.4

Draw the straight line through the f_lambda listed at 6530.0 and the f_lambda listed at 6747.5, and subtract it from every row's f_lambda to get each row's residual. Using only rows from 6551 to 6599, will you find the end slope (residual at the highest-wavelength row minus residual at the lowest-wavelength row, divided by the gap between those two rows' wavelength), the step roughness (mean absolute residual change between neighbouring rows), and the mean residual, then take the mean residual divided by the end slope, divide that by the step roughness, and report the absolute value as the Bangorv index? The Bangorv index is 8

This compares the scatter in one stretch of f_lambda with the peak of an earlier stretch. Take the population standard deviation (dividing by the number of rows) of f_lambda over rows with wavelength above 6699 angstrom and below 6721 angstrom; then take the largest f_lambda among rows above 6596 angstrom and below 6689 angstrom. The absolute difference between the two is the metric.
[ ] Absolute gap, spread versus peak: 24.9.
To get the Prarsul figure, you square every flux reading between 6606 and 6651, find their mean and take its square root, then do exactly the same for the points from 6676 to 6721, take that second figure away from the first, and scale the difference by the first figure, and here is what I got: 0.10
